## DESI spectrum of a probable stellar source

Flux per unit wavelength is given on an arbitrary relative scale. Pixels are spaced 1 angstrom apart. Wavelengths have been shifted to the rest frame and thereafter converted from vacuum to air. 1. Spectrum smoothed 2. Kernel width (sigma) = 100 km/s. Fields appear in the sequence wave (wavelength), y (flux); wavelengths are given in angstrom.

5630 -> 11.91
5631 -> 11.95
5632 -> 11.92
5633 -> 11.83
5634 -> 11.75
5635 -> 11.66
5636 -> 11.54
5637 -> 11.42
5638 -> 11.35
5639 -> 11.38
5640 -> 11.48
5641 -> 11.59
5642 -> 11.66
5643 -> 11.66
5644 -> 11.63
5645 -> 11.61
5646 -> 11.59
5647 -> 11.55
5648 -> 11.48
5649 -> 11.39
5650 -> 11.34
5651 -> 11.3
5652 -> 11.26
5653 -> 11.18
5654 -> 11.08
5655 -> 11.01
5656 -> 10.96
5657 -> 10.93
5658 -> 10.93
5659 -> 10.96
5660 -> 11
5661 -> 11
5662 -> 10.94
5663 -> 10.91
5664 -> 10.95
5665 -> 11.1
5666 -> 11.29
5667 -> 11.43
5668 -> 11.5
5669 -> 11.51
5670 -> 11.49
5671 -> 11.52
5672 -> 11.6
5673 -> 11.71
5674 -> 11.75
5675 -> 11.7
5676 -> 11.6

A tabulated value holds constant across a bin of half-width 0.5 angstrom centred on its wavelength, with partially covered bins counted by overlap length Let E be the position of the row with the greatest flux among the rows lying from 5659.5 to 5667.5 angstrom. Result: 5667 angstrom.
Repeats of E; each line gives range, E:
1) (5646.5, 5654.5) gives 5647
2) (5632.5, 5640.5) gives 5633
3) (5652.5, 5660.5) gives 5653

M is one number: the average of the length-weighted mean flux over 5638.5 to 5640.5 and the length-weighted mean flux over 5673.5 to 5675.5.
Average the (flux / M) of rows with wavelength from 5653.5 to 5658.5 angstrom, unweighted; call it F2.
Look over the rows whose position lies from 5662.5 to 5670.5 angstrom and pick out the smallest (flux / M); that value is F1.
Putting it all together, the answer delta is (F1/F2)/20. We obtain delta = 0.0497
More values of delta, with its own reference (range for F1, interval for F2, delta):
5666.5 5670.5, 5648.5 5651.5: 0.0504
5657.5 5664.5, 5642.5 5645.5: 0.0469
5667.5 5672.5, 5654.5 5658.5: 0.0524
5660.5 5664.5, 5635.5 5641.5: 0.0476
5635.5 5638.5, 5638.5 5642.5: 0.0492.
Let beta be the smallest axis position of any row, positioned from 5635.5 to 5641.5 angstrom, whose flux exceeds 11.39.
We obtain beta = 5636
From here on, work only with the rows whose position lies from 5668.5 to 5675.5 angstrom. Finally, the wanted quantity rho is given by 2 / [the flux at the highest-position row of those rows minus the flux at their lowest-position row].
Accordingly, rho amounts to 11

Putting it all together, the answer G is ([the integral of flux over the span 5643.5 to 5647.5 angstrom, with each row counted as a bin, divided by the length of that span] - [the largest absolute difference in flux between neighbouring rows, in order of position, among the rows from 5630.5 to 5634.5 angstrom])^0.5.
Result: 3.39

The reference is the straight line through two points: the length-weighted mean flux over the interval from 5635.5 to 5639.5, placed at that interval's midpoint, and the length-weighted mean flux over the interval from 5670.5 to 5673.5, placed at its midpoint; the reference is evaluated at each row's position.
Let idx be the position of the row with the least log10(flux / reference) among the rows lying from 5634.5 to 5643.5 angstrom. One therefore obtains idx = 5638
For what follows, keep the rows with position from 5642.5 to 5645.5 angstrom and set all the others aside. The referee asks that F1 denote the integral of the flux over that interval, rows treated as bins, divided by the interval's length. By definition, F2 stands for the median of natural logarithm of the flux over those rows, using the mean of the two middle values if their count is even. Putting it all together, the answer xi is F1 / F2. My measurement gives 4.74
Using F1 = 11.63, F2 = 2.45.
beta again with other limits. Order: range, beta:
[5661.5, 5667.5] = 5667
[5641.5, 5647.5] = 5642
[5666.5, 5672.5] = 5667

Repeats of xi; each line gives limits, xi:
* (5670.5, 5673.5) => 4.74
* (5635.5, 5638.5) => 4.70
